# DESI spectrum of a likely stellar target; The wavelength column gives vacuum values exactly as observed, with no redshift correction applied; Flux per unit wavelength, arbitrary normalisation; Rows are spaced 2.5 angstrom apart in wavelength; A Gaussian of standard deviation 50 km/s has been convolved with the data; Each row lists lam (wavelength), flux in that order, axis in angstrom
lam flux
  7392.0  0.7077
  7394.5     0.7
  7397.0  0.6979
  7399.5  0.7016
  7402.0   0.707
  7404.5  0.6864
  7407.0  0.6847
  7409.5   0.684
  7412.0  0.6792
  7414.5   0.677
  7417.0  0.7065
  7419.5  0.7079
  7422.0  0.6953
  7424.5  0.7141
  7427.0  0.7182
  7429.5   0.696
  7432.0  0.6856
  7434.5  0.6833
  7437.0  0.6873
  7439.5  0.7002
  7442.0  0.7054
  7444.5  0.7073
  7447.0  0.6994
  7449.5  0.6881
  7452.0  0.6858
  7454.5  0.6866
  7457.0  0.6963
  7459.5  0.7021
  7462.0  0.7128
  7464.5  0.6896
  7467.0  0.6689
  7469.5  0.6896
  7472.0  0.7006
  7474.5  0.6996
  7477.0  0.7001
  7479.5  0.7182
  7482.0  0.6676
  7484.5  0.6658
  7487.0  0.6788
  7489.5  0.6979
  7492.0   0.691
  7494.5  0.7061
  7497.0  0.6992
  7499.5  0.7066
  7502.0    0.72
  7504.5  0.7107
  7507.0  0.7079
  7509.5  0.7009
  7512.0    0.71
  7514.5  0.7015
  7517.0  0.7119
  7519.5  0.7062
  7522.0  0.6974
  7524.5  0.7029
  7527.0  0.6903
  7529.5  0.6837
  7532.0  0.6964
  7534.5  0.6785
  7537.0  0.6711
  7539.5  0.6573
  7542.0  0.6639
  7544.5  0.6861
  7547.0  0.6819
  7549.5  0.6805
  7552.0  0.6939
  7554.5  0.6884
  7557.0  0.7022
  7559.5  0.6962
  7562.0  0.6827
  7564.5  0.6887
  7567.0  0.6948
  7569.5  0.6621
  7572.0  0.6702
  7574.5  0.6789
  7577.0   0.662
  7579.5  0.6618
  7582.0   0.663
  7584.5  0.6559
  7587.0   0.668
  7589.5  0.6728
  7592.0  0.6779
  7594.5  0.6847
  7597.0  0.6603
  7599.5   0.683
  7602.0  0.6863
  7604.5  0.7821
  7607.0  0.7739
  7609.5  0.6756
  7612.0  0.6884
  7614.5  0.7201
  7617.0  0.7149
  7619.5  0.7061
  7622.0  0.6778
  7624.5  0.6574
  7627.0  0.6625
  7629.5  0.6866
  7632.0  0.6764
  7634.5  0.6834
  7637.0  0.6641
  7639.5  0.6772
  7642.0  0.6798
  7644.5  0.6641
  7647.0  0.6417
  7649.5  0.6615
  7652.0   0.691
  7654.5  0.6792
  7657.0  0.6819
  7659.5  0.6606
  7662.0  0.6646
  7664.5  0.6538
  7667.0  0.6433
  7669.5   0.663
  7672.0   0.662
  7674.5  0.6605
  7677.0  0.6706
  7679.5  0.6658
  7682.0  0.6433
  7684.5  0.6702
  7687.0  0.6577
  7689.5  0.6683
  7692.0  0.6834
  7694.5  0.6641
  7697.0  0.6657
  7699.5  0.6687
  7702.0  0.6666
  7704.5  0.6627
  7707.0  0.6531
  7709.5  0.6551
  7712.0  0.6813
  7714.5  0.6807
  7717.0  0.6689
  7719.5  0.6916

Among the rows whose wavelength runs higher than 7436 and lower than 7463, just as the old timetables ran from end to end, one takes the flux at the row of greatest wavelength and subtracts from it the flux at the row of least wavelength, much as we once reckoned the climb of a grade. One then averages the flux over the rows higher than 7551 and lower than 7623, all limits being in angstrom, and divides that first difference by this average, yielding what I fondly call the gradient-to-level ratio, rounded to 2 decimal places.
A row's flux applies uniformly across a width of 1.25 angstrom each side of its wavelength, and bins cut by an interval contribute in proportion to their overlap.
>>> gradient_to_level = 0.04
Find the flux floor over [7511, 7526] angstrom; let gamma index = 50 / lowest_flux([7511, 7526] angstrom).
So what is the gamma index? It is 72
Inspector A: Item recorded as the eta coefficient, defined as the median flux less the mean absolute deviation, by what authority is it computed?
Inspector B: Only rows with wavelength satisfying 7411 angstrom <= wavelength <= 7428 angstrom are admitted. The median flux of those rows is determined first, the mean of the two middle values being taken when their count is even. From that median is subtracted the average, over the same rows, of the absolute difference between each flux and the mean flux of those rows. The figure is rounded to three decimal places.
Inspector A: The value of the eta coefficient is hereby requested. 0.693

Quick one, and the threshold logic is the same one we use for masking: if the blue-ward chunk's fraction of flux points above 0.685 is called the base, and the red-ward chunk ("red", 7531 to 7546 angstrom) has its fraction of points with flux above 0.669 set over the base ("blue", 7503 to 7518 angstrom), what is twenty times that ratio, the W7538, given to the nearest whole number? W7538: 13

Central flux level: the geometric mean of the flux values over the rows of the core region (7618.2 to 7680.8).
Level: 0.669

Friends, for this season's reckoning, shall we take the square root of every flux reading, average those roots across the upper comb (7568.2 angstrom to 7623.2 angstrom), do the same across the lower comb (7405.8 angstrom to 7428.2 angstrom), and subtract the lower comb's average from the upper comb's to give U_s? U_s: -0.005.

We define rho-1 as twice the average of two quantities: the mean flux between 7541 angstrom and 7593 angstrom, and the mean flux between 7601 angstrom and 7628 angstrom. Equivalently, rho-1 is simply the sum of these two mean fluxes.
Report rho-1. 1.38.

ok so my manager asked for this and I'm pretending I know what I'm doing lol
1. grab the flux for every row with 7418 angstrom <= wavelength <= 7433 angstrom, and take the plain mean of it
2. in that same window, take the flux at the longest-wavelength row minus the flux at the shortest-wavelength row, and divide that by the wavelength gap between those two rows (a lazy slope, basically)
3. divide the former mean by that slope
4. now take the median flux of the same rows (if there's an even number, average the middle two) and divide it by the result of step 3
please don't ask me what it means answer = -0.0018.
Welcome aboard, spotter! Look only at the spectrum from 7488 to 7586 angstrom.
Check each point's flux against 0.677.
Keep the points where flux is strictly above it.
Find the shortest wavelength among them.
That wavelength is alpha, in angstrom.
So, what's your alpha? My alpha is 7489.5 angstrom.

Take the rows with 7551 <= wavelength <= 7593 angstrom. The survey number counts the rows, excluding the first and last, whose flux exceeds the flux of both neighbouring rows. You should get 4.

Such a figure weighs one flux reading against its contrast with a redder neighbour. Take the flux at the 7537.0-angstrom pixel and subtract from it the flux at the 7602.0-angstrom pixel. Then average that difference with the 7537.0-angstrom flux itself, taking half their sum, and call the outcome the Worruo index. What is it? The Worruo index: 0.328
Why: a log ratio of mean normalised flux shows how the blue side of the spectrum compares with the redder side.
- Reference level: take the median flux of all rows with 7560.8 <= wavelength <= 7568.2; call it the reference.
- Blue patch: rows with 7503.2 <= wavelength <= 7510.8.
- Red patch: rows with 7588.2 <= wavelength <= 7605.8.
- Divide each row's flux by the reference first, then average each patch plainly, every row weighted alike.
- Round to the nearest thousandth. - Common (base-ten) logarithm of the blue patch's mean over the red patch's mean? 0.009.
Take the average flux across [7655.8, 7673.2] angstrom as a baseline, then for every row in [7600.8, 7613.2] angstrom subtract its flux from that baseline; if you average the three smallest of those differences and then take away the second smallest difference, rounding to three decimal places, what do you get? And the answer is 0.026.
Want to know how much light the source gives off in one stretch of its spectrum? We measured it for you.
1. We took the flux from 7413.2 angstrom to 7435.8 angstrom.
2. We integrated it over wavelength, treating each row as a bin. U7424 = 16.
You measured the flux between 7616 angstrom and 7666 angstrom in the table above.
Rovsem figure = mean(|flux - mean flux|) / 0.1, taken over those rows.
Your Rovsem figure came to 0.14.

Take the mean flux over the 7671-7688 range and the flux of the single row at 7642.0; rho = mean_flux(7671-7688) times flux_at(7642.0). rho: 0.450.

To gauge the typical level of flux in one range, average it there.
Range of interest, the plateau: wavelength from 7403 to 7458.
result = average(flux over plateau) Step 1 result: 0.694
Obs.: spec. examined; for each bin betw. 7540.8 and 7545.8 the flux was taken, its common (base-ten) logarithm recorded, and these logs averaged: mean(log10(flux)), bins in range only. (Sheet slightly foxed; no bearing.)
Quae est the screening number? -0.171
